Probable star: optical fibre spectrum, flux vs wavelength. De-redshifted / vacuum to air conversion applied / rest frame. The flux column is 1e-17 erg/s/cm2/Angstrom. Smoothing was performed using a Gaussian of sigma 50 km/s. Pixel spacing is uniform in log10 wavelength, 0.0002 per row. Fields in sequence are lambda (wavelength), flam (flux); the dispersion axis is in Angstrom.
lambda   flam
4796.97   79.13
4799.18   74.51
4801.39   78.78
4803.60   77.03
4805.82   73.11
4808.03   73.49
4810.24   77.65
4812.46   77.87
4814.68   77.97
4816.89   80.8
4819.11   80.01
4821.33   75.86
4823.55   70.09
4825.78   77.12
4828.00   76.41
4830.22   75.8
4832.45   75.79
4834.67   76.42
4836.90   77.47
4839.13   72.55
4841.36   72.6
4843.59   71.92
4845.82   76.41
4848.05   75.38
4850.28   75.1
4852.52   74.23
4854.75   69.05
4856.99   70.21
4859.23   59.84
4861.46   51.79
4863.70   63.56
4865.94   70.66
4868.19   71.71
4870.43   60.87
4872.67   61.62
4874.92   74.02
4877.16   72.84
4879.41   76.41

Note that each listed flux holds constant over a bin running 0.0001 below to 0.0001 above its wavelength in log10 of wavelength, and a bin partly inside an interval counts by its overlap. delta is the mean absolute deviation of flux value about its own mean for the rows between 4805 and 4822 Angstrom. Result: 2.21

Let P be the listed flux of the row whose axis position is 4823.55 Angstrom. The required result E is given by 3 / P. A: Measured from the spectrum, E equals 0.0428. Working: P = 70.09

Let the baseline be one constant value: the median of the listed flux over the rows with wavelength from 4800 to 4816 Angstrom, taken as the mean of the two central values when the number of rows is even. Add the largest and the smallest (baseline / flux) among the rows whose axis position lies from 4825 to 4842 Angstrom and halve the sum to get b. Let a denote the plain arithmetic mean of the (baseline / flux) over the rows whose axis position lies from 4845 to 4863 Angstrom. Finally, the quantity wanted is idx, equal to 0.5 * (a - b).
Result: 0.05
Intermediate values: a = 1.14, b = 1.04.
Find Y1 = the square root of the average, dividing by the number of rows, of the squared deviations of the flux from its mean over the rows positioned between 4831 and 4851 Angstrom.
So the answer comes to 1.9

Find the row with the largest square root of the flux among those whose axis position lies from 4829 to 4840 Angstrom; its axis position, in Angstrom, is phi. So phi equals 4836.90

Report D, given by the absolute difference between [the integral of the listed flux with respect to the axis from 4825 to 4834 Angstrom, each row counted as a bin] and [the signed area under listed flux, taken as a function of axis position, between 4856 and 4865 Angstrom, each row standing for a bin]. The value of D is 134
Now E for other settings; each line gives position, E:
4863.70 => 0.0472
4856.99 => 0.0427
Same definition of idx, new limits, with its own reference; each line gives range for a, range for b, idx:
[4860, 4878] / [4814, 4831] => 0.08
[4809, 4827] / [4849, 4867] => -0.13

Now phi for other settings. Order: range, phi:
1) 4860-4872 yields 4868.19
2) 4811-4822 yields 4816.89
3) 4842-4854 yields 4845.82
